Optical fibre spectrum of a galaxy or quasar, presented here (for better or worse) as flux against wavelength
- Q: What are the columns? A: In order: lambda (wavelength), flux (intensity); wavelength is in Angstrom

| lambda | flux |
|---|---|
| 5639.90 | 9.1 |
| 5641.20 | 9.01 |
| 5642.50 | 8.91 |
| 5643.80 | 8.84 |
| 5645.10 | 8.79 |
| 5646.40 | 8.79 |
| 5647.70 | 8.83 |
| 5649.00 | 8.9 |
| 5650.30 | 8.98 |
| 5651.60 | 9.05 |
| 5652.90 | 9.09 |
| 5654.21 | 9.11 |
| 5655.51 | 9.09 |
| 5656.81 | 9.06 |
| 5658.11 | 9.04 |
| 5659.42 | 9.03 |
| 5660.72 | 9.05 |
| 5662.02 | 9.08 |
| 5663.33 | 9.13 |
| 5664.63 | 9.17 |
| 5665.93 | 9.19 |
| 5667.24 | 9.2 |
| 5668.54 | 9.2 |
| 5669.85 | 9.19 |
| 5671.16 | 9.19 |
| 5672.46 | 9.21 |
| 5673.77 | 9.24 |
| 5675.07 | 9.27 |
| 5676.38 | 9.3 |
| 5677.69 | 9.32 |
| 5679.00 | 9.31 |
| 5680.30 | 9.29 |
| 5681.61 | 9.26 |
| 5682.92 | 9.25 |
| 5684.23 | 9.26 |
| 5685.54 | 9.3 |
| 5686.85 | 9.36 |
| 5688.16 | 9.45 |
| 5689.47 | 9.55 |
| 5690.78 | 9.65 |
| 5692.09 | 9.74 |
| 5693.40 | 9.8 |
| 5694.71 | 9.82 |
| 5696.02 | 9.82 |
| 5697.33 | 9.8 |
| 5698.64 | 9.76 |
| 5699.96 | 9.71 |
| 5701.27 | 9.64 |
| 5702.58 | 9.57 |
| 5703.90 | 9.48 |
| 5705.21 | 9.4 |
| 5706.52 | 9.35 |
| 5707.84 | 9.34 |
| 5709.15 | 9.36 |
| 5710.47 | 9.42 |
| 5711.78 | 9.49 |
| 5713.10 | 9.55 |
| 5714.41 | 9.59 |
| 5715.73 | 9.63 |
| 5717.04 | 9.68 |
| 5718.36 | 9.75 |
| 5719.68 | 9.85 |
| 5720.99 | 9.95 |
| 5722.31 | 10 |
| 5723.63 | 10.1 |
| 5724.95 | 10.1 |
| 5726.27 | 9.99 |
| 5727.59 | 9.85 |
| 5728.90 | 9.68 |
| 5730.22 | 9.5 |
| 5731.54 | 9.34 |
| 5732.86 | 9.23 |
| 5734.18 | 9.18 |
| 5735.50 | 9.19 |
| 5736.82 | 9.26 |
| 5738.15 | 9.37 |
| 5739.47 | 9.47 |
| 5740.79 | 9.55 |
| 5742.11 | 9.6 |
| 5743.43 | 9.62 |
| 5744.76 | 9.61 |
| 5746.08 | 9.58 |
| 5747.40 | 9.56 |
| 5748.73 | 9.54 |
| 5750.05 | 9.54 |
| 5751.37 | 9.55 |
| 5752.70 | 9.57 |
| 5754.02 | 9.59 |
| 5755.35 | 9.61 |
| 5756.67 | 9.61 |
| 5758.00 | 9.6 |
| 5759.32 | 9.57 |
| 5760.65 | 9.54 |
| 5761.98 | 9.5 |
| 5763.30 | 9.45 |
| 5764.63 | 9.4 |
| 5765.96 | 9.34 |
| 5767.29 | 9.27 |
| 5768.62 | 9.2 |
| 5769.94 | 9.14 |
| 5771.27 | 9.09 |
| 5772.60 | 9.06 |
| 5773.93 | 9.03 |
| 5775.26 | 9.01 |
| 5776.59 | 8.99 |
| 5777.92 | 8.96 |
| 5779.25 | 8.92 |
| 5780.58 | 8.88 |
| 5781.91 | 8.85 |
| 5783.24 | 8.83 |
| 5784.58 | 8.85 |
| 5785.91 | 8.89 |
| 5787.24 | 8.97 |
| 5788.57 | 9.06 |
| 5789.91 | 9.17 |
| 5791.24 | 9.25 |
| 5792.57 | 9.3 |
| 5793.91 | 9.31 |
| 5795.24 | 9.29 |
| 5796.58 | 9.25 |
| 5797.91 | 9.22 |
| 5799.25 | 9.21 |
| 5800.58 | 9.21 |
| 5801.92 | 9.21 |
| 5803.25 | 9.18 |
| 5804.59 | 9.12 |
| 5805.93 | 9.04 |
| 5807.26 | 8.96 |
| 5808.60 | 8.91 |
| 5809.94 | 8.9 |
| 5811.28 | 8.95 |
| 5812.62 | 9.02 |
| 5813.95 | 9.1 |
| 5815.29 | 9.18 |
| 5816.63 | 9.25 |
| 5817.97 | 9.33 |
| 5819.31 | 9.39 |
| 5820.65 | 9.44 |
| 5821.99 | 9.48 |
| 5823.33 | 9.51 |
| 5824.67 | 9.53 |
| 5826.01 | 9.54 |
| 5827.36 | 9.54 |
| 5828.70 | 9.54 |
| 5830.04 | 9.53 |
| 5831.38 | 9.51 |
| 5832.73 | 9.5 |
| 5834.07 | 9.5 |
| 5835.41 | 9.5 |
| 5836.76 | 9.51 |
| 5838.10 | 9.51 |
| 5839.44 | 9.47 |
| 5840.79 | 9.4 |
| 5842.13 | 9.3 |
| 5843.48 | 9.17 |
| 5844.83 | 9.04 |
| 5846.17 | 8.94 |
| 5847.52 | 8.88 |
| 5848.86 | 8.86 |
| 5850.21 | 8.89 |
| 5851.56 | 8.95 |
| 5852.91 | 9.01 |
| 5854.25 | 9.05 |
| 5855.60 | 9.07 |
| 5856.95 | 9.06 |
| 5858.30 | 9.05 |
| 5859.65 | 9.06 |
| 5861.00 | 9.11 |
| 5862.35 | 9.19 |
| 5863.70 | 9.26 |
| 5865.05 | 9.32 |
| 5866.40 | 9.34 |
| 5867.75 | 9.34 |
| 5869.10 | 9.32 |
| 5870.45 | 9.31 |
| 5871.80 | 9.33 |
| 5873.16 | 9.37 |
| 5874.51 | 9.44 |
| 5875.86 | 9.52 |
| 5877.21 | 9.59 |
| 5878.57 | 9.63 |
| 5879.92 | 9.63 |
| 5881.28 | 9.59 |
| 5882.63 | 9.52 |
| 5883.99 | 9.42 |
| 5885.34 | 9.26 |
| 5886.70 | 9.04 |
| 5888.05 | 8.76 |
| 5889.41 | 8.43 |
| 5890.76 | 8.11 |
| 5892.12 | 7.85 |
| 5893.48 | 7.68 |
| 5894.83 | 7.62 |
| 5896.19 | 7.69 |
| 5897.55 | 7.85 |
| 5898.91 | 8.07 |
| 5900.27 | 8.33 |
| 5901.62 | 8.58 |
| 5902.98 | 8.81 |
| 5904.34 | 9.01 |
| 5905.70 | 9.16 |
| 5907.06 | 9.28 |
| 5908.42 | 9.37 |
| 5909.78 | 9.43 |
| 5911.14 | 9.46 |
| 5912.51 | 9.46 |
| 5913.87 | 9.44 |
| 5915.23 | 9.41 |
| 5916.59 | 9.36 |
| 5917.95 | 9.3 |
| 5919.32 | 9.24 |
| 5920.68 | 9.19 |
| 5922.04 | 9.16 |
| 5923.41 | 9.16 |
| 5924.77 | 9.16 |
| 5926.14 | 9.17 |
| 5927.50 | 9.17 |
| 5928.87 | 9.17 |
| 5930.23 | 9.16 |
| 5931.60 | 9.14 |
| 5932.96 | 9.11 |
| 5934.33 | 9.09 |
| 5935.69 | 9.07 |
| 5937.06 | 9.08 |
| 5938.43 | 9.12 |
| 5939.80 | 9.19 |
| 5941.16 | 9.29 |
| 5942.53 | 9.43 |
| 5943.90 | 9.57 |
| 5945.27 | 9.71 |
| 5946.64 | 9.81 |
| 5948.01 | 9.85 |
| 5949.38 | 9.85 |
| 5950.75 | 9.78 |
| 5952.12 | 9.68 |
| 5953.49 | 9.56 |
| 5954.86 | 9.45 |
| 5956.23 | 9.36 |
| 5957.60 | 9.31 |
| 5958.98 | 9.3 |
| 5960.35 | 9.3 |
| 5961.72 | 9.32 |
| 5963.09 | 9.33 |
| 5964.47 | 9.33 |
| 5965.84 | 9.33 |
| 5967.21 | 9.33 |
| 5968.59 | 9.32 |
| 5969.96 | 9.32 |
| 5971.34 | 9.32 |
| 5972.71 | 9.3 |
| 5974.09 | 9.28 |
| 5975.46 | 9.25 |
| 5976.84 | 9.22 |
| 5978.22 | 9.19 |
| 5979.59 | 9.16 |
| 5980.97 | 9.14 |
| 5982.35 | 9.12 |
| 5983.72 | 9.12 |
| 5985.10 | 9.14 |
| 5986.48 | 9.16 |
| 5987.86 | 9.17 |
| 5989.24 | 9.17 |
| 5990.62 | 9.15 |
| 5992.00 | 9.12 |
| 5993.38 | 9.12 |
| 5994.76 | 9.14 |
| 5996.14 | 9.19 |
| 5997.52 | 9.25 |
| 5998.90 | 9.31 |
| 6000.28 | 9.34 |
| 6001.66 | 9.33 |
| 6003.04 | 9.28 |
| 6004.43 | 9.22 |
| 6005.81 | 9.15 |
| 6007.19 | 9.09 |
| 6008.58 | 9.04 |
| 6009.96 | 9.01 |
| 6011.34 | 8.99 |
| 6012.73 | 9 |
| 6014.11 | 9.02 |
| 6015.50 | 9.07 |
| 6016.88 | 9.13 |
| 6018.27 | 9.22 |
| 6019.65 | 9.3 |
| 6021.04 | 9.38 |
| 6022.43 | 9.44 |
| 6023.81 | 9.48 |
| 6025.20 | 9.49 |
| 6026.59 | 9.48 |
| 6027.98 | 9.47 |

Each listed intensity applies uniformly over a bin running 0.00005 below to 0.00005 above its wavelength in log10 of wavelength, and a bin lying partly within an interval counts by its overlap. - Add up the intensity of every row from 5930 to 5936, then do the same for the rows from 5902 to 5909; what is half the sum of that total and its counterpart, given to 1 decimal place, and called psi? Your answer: 45.6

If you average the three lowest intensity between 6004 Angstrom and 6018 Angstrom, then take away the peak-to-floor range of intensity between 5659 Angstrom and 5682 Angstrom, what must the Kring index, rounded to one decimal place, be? 8.7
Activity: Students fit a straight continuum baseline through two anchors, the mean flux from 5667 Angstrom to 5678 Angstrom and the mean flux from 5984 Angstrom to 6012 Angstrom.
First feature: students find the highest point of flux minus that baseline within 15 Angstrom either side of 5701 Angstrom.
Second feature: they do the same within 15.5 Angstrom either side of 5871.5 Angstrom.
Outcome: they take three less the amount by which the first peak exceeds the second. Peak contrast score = 2.85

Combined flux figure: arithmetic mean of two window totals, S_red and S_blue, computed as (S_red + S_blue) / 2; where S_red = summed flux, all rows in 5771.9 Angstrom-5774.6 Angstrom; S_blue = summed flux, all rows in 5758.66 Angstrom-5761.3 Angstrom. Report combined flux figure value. 18.6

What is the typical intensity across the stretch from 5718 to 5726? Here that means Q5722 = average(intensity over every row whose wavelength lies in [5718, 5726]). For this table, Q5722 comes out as 9.96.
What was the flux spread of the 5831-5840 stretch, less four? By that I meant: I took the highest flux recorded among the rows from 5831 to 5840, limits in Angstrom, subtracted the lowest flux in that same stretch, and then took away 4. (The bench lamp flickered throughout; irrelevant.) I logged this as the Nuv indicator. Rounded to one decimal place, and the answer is -4.0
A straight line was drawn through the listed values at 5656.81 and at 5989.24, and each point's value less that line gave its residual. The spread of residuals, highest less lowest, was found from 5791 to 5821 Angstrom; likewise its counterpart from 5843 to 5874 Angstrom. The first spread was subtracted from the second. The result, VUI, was -0.03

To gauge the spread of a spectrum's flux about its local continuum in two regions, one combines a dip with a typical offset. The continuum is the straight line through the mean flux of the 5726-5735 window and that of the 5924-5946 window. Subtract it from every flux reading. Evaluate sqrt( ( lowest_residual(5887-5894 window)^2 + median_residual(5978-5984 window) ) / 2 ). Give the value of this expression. 1.13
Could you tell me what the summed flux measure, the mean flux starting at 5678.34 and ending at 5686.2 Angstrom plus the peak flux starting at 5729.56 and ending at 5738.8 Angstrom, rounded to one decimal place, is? 18.8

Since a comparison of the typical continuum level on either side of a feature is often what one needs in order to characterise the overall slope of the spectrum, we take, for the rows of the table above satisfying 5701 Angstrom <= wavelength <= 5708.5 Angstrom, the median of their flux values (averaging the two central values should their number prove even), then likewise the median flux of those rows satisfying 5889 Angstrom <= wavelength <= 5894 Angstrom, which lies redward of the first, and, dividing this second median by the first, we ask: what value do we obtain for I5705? 0.845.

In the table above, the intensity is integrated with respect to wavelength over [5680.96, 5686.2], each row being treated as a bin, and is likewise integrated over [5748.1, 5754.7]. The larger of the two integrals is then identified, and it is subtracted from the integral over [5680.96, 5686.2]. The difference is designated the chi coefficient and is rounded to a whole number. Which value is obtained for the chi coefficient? -15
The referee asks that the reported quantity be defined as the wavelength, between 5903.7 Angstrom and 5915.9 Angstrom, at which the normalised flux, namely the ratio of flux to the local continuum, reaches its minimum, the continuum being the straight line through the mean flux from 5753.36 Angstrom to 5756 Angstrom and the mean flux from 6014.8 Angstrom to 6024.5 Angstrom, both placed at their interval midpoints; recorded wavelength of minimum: 5904.34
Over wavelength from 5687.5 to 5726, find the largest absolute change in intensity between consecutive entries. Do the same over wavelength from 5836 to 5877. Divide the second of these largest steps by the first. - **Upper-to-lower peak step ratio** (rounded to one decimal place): 1.3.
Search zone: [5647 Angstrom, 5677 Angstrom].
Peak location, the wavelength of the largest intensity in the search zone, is 5676.38 Angstrom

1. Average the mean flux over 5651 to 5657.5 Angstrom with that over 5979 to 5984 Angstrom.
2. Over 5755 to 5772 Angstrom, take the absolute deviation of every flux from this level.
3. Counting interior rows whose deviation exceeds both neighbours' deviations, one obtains 0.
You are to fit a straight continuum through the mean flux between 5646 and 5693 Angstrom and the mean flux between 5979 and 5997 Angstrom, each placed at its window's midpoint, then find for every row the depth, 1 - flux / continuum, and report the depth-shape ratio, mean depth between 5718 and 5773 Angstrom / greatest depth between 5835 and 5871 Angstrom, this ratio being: -1.1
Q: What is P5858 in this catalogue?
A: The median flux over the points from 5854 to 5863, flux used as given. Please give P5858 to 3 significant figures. 9.06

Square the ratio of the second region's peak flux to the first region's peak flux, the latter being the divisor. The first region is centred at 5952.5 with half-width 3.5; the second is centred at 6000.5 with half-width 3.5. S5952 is 0.90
